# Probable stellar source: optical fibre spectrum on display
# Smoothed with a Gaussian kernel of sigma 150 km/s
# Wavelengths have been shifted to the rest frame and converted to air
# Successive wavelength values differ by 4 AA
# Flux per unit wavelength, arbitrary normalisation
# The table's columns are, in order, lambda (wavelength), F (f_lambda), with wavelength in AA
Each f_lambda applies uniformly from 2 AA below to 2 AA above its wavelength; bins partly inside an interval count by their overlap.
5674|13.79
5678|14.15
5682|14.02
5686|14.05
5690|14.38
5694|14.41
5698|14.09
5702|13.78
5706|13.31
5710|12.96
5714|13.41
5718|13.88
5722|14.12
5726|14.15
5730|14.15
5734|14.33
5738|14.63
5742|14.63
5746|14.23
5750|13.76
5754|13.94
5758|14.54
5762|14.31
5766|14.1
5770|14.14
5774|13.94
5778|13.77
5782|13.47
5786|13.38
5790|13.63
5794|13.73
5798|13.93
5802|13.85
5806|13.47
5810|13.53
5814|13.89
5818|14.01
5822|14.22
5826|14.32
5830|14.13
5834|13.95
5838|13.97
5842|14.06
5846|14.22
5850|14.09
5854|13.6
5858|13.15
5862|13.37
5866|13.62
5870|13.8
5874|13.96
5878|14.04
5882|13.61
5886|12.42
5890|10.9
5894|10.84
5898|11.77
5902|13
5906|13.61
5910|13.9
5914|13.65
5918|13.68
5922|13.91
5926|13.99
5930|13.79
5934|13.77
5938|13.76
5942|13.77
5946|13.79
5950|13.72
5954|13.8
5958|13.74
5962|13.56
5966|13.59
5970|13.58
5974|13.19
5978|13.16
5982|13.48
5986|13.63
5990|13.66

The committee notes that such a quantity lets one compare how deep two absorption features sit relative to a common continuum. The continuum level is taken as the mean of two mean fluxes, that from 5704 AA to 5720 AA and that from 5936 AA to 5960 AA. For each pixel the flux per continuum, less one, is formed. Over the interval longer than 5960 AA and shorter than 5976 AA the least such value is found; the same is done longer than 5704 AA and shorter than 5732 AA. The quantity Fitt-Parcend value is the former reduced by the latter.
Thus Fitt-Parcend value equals 0.017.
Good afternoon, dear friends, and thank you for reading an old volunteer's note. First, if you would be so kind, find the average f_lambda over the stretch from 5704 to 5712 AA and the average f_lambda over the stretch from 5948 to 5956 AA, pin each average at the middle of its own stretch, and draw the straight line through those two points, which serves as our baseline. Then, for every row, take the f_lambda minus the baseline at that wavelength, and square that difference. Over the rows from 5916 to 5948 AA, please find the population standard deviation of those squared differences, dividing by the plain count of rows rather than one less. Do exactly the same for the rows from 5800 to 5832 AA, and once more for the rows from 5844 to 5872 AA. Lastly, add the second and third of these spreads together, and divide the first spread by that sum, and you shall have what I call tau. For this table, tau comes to 0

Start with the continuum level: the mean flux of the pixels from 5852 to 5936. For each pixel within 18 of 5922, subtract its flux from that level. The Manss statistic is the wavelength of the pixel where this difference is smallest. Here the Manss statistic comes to 5926 AA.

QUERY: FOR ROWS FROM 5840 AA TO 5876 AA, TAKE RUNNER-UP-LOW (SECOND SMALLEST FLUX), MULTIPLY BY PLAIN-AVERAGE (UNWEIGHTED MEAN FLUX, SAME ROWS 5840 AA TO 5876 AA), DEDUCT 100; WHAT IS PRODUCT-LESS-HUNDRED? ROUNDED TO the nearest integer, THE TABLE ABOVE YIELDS 84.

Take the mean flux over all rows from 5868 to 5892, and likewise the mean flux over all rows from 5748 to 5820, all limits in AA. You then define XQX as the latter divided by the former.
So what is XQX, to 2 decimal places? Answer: 1.06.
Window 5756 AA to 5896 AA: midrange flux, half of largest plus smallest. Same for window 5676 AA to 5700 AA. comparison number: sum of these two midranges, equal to 26.9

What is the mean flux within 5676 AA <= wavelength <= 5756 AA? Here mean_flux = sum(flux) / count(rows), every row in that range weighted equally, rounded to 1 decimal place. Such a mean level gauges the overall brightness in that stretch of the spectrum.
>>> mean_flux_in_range 14.0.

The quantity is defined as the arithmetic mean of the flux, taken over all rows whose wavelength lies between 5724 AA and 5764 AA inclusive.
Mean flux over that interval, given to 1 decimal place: 14.3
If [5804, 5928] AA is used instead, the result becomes 13.5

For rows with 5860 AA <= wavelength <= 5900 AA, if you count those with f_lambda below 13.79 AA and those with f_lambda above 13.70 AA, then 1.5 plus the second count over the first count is 1.9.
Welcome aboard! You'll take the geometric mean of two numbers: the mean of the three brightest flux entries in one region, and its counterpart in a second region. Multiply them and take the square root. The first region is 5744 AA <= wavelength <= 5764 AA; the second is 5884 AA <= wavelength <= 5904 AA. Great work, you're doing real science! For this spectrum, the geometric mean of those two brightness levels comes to 13.3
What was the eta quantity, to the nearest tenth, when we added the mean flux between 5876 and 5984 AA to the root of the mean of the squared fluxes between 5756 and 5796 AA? 27.2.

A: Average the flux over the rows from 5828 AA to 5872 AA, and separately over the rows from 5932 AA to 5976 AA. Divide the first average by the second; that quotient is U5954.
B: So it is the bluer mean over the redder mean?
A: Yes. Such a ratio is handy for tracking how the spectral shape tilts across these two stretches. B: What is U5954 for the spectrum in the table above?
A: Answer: 1.01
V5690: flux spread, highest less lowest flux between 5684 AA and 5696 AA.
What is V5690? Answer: 0.36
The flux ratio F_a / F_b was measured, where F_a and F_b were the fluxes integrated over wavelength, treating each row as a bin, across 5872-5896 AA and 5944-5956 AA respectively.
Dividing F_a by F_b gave 1.83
